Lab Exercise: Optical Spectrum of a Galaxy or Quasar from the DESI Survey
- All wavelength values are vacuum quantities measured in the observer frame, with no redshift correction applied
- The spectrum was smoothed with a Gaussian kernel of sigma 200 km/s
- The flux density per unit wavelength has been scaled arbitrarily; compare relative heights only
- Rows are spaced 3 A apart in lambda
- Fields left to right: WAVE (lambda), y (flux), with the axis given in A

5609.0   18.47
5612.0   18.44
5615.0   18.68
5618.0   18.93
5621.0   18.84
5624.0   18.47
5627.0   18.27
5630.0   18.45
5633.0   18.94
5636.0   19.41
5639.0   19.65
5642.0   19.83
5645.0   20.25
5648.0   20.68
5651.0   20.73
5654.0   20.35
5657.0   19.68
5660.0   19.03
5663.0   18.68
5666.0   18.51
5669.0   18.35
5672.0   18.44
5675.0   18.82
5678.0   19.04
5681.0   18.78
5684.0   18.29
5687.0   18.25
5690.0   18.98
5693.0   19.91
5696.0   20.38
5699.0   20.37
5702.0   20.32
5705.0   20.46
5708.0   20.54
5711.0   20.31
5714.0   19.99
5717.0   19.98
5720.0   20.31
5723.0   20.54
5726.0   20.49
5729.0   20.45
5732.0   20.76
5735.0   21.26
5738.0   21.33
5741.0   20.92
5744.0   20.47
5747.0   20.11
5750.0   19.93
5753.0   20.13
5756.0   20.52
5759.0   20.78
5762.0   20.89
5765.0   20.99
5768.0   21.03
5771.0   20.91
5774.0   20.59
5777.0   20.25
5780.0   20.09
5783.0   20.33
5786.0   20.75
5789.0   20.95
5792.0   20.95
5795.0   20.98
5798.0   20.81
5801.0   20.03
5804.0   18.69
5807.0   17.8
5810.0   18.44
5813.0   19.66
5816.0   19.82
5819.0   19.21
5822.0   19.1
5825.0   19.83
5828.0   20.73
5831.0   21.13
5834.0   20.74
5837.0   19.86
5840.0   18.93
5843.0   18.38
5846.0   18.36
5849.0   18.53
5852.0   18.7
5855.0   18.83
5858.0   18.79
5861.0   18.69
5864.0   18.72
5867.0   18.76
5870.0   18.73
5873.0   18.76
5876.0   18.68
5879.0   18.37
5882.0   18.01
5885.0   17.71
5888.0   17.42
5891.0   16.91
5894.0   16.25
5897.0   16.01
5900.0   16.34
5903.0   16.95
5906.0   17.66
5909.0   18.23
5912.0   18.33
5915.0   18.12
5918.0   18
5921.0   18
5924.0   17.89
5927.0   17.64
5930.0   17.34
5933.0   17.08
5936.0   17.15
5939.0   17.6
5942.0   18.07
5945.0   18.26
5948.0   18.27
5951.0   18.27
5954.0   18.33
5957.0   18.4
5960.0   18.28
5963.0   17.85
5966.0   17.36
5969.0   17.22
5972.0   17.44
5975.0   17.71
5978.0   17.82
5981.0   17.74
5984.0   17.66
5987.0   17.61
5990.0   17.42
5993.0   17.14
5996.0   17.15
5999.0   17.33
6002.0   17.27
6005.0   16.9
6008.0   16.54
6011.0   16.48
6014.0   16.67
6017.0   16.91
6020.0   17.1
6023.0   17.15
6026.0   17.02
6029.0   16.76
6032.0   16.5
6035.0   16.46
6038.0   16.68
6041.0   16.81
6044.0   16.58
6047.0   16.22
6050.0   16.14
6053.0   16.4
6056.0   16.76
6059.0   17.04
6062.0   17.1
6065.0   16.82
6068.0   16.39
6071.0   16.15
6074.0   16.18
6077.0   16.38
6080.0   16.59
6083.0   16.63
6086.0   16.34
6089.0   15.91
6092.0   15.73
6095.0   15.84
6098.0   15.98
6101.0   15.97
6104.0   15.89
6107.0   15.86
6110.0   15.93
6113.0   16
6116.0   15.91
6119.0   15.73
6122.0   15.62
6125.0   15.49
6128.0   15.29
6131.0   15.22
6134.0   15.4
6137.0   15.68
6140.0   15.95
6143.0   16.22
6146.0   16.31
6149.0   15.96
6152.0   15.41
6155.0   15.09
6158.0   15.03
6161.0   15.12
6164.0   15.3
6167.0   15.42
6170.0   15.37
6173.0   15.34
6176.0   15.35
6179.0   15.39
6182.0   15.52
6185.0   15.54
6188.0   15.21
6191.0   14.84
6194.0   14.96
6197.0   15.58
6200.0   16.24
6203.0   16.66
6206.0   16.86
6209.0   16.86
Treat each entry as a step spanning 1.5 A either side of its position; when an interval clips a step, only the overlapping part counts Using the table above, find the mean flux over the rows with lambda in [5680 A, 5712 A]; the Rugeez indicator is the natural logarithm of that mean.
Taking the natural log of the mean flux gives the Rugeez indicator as 2.98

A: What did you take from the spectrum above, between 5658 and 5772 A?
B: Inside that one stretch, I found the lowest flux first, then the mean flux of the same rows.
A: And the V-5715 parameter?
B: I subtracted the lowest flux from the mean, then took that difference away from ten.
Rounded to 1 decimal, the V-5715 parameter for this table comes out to 8.3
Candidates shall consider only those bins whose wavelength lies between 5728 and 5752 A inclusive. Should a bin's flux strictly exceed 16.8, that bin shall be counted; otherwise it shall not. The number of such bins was 8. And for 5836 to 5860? 8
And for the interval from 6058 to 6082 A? 3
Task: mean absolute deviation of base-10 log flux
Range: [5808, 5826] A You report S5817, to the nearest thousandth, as 0.010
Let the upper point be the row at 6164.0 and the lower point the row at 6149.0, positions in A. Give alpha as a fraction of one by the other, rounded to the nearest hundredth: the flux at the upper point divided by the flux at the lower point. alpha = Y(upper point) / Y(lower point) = 0.96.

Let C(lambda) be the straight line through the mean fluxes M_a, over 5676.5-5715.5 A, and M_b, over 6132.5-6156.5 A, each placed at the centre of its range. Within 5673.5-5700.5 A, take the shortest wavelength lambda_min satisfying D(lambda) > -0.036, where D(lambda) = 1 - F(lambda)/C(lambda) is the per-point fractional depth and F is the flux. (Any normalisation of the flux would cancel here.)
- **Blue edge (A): 5675.0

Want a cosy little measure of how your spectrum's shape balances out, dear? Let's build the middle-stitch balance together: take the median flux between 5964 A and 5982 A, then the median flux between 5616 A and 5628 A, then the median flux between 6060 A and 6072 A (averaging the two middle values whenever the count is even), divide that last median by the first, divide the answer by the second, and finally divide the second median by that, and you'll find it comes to 368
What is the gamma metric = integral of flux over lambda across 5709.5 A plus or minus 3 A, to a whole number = 123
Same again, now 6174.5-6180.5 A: 92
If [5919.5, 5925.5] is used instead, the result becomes 108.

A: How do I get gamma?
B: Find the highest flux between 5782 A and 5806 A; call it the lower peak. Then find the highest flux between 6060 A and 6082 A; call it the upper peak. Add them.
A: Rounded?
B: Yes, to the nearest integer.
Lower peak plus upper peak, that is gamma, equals 38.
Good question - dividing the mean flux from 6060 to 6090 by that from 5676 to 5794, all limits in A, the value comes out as 0.81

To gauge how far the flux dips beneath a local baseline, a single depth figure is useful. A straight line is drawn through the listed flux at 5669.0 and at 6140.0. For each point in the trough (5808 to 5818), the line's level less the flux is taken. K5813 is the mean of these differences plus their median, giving -3.7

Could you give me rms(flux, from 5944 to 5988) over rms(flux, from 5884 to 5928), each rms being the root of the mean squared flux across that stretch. 1.03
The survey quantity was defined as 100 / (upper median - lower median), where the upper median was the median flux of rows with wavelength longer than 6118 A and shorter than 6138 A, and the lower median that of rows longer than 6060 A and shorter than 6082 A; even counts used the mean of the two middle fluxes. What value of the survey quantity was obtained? -111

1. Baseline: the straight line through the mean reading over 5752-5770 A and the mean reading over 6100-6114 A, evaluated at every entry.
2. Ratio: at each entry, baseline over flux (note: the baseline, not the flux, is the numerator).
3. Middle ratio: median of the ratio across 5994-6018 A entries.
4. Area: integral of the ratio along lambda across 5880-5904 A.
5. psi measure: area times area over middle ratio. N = 702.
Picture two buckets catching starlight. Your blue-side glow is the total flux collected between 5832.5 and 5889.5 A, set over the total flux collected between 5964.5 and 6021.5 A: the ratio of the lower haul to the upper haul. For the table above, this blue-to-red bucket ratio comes 1.08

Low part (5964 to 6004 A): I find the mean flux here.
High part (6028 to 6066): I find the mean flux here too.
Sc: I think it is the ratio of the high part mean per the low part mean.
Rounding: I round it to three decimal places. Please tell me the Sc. 0.953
